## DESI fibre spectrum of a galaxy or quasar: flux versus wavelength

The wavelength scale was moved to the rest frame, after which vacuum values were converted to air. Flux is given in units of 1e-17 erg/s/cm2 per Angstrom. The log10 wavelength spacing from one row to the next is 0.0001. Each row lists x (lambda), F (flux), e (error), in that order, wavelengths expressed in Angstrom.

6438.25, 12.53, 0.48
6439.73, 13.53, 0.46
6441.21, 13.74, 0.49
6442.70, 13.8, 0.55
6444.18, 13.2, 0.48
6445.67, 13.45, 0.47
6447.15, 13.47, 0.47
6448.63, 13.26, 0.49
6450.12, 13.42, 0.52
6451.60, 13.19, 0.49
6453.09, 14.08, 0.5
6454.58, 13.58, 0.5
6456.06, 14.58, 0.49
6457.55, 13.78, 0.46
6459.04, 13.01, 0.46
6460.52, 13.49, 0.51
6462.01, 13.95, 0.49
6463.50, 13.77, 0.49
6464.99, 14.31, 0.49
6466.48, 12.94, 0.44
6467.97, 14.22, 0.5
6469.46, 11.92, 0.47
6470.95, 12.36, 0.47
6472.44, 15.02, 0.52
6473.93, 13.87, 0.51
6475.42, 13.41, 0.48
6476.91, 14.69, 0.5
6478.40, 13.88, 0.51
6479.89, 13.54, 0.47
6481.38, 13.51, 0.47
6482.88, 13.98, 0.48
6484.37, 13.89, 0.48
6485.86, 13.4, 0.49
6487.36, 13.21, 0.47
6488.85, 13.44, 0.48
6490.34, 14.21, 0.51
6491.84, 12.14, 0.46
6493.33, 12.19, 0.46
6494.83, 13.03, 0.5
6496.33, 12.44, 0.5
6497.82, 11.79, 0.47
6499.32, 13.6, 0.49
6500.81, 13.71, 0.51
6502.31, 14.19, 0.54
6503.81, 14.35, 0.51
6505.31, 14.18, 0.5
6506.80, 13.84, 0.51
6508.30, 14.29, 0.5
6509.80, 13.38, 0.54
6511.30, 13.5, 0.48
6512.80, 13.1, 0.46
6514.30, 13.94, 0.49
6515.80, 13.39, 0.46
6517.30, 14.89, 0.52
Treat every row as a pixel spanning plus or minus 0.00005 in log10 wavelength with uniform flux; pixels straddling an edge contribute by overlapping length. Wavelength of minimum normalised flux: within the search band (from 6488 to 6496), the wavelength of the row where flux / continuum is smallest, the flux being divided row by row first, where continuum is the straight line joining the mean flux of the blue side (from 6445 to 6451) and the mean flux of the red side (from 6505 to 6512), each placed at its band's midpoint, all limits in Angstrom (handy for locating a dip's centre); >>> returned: 6491.84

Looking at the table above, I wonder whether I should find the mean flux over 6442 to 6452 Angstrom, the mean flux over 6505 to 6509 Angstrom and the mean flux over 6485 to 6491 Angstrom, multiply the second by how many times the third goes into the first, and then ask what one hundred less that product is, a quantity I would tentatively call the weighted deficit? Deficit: 86.1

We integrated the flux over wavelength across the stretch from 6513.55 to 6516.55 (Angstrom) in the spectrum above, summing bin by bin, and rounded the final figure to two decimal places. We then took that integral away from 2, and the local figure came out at -39.00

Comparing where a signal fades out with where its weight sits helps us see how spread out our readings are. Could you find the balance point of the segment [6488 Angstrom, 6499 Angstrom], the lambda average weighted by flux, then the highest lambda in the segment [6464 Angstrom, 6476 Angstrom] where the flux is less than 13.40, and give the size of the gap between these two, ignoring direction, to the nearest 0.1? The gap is 22.3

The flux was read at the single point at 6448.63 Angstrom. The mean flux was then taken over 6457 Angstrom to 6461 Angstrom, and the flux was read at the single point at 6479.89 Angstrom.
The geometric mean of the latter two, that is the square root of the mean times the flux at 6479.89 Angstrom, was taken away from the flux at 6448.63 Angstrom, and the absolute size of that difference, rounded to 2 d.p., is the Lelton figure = 0.22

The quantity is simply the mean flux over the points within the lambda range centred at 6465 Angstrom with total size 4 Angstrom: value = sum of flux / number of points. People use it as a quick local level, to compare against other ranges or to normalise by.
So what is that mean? 13.7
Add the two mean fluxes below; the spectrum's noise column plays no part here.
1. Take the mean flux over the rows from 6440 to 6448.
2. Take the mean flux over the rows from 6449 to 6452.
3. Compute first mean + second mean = 26.8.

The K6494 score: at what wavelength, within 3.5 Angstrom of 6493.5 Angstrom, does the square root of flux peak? 6490.34 Angstrom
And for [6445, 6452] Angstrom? 6447.15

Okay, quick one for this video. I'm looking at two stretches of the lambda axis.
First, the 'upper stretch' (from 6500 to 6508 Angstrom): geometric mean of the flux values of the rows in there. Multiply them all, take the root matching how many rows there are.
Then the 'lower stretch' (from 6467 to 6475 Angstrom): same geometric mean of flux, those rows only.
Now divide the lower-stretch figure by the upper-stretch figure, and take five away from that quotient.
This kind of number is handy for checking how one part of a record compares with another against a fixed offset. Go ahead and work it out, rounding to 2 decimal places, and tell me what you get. -4.04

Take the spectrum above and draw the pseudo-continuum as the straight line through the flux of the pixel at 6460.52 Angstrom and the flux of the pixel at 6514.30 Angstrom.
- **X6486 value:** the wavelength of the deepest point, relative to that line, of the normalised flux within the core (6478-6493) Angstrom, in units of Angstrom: 6491.84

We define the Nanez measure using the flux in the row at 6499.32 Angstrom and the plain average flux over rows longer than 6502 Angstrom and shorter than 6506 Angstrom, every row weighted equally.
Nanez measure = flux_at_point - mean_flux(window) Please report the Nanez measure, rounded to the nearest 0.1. -0.6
